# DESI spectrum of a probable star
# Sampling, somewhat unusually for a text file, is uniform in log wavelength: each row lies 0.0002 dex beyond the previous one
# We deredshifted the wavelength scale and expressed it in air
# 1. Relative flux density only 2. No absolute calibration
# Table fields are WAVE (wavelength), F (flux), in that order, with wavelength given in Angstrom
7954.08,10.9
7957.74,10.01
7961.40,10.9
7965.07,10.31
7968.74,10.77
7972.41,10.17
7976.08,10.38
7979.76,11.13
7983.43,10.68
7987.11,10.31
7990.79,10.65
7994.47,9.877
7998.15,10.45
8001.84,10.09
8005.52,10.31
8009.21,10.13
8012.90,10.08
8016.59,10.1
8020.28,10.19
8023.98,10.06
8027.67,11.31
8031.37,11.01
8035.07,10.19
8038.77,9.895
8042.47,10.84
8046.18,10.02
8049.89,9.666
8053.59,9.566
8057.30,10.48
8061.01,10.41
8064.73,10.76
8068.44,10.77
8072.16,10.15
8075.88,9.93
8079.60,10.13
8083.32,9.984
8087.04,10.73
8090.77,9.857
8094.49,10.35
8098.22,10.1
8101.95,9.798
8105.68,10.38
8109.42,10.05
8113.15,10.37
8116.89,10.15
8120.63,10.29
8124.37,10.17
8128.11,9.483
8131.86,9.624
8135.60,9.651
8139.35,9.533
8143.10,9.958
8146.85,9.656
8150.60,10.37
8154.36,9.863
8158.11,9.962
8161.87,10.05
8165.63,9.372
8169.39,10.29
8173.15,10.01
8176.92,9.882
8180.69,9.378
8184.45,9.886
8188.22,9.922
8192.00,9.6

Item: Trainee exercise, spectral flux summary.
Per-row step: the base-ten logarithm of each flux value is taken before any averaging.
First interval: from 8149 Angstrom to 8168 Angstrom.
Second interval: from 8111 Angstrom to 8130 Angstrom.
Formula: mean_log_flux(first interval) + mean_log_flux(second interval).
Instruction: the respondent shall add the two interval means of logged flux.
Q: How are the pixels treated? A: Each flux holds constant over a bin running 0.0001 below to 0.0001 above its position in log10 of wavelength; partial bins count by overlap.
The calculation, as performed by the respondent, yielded 2.000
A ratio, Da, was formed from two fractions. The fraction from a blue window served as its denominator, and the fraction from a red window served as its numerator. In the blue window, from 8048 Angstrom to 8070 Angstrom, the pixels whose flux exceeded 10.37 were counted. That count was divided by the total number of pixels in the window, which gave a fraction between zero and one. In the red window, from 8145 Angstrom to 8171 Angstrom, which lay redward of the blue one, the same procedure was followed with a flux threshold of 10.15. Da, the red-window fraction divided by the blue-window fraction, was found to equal 0.43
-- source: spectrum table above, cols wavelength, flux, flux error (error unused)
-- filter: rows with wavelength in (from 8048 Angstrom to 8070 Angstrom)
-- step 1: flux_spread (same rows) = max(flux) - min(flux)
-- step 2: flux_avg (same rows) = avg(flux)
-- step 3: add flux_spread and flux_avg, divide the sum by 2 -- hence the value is 5.7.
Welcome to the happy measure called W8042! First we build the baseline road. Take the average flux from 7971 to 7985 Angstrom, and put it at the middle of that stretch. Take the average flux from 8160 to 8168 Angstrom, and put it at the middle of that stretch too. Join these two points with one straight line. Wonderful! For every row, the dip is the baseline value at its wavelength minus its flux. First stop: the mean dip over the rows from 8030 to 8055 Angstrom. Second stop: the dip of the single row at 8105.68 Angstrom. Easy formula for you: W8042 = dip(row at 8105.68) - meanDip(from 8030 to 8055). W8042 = -0.5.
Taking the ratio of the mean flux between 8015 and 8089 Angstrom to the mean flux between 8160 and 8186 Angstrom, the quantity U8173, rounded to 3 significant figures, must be 1.05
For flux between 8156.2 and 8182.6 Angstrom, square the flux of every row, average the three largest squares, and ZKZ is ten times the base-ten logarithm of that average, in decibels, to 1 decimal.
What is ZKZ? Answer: 20.1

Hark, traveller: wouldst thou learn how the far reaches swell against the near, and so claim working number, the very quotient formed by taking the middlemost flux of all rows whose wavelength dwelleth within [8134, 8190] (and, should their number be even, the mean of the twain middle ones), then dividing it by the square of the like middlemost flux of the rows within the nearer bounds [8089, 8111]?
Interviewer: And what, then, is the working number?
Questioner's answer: 0.097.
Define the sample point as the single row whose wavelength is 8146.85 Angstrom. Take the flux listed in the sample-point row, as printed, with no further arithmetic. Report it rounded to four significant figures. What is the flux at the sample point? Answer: 9.656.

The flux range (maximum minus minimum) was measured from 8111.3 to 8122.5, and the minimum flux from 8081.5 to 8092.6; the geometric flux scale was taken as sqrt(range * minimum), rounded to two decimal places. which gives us 1.47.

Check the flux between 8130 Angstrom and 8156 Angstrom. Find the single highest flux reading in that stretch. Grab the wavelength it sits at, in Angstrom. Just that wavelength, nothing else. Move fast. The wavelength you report 8150.60 Angstrom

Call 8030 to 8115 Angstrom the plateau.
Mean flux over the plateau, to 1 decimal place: 10.2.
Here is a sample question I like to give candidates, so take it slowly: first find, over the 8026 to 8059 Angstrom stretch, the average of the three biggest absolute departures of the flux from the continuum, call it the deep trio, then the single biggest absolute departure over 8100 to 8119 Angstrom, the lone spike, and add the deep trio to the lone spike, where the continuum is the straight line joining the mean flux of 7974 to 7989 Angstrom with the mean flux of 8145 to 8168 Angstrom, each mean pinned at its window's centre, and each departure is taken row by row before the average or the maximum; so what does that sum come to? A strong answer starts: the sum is 1.08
